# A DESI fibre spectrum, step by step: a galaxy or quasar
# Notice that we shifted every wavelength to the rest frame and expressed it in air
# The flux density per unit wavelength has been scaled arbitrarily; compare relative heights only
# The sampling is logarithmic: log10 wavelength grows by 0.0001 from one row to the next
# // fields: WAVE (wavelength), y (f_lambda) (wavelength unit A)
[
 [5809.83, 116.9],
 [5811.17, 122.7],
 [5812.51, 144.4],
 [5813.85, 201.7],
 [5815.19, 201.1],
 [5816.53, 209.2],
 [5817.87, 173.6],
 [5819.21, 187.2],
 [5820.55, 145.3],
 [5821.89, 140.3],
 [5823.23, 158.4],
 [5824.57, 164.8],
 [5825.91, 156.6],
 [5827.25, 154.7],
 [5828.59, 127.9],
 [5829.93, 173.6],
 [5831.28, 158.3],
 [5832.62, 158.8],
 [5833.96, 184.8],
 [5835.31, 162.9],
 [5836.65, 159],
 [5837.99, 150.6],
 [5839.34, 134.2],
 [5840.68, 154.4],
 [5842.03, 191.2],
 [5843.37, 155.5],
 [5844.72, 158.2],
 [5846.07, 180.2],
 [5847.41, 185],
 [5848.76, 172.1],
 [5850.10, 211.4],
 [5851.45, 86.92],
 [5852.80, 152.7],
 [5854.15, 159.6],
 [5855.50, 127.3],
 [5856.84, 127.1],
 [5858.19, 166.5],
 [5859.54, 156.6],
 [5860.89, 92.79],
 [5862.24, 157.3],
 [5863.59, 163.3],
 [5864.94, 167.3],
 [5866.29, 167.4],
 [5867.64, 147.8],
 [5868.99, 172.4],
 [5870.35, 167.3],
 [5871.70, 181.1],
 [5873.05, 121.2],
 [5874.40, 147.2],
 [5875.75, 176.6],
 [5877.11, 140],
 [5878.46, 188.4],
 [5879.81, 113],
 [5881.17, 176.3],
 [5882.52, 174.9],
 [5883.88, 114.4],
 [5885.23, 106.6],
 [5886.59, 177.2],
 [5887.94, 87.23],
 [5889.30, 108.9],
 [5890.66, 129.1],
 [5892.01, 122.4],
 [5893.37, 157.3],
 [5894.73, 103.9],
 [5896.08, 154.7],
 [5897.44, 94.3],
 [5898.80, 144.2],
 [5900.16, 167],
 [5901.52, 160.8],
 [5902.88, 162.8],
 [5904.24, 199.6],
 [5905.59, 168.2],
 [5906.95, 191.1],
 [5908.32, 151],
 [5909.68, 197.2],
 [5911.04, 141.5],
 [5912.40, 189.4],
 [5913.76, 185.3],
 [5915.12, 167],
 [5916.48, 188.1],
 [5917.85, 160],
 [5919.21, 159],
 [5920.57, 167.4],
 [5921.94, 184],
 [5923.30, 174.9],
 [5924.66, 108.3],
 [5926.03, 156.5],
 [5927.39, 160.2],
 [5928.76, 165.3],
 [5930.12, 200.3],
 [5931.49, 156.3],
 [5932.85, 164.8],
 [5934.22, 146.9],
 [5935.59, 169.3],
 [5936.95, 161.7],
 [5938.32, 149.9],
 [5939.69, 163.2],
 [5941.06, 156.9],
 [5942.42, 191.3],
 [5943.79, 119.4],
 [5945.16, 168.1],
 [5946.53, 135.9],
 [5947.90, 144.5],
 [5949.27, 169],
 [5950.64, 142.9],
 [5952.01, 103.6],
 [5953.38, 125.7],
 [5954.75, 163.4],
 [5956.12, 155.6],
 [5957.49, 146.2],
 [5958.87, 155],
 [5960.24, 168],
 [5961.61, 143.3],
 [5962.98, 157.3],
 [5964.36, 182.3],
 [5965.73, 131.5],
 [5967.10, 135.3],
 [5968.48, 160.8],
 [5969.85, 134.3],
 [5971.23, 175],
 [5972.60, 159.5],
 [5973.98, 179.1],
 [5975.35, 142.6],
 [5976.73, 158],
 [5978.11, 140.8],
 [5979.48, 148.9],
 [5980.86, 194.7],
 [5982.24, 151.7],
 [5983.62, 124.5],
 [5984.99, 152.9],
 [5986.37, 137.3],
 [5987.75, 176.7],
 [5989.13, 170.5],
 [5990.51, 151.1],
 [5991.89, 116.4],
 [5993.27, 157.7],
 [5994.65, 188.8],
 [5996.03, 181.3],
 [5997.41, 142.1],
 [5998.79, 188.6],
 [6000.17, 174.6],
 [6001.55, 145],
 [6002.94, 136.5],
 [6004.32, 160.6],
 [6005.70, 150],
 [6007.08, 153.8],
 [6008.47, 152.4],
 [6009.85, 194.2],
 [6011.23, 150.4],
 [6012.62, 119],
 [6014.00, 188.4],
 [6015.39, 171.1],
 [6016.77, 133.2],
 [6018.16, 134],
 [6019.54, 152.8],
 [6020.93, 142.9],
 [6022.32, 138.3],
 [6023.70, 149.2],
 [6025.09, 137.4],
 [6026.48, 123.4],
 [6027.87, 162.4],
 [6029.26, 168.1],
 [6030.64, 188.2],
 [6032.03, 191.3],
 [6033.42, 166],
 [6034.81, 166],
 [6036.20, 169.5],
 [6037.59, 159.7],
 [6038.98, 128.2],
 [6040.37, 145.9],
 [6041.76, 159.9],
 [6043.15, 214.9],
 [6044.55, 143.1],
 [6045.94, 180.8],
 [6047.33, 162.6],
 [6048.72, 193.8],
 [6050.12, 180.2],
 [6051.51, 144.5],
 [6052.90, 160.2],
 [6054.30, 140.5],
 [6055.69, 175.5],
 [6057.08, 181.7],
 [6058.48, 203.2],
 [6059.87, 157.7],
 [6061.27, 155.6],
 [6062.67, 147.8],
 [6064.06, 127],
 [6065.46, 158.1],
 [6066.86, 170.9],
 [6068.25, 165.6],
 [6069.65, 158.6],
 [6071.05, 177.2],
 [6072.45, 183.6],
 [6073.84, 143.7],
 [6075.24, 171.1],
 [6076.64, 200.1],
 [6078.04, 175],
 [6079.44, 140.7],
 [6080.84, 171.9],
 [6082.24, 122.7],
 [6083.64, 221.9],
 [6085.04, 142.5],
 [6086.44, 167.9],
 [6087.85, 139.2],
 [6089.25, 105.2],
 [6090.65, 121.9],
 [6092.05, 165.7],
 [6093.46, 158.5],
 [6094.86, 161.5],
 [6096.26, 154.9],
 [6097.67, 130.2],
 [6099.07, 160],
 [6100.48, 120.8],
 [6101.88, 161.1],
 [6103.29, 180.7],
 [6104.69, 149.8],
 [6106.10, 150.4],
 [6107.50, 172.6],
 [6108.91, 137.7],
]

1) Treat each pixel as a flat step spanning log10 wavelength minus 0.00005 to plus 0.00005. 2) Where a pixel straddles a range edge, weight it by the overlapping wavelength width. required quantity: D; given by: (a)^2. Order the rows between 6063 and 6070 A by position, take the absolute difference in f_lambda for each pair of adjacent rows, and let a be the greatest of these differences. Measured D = 967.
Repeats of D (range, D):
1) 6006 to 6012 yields 1918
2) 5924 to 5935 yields 2323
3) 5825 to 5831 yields 2088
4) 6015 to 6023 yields 1436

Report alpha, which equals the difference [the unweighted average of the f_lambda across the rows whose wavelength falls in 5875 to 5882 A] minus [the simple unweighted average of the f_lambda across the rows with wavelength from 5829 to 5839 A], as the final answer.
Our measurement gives -5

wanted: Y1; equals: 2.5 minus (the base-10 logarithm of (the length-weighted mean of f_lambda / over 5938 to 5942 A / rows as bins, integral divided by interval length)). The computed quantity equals 0.297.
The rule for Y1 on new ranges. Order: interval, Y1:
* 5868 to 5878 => 0.301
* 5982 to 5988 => 0.334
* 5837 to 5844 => 0.303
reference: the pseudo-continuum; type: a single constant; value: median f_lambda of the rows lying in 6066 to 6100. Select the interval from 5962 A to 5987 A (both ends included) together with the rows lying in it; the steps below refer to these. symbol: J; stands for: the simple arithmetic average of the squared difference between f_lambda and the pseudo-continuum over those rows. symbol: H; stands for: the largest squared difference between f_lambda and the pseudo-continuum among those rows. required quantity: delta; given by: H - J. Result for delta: 911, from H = 1314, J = 403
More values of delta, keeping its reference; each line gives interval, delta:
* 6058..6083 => 1347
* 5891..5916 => 3570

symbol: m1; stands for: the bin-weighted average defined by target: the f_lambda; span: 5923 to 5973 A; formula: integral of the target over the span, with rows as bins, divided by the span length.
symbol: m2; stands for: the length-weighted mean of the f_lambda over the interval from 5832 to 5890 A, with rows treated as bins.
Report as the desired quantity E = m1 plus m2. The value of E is 307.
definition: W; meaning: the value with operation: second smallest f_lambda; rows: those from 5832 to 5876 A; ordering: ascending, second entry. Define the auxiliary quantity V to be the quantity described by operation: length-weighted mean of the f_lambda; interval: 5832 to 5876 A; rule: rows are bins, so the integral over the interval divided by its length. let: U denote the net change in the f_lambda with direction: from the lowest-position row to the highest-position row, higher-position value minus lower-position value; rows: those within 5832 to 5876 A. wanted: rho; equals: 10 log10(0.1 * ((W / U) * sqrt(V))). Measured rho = 8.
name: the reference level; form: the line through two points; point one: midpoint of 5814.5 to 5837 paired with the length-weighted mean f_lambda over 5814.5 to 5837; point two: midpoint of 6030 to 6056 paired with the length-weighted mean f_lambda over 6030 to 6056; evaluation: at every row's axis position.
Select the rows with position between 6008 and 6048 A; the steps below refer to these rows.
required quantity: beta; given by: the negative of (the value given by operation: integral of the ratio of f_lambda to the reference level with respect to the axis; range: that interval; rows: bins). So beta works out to -38.0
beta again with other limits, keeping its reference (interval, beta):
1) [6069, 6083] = -13.8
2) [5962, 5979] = -15.8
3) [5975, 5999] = -22.6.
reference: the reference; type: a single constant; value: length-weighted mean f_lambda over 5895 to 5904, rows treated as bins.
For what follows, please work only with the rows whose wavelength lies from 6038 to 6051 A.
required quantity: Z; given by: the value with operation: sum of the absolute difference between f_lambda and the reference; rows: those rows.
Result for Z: 231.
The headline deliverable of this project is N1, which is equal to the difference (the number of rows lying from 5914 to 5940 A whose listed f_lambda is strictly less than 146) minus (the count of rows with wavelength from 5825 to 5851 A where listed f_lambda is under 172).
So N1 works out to -11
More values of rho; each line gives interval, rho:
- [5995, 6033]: 12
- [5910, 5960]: 10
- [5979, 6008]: 15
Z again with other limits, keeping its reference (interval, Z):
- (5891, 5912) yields 364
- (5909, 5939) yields 494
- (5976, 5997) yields 278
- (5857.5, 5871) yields 190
